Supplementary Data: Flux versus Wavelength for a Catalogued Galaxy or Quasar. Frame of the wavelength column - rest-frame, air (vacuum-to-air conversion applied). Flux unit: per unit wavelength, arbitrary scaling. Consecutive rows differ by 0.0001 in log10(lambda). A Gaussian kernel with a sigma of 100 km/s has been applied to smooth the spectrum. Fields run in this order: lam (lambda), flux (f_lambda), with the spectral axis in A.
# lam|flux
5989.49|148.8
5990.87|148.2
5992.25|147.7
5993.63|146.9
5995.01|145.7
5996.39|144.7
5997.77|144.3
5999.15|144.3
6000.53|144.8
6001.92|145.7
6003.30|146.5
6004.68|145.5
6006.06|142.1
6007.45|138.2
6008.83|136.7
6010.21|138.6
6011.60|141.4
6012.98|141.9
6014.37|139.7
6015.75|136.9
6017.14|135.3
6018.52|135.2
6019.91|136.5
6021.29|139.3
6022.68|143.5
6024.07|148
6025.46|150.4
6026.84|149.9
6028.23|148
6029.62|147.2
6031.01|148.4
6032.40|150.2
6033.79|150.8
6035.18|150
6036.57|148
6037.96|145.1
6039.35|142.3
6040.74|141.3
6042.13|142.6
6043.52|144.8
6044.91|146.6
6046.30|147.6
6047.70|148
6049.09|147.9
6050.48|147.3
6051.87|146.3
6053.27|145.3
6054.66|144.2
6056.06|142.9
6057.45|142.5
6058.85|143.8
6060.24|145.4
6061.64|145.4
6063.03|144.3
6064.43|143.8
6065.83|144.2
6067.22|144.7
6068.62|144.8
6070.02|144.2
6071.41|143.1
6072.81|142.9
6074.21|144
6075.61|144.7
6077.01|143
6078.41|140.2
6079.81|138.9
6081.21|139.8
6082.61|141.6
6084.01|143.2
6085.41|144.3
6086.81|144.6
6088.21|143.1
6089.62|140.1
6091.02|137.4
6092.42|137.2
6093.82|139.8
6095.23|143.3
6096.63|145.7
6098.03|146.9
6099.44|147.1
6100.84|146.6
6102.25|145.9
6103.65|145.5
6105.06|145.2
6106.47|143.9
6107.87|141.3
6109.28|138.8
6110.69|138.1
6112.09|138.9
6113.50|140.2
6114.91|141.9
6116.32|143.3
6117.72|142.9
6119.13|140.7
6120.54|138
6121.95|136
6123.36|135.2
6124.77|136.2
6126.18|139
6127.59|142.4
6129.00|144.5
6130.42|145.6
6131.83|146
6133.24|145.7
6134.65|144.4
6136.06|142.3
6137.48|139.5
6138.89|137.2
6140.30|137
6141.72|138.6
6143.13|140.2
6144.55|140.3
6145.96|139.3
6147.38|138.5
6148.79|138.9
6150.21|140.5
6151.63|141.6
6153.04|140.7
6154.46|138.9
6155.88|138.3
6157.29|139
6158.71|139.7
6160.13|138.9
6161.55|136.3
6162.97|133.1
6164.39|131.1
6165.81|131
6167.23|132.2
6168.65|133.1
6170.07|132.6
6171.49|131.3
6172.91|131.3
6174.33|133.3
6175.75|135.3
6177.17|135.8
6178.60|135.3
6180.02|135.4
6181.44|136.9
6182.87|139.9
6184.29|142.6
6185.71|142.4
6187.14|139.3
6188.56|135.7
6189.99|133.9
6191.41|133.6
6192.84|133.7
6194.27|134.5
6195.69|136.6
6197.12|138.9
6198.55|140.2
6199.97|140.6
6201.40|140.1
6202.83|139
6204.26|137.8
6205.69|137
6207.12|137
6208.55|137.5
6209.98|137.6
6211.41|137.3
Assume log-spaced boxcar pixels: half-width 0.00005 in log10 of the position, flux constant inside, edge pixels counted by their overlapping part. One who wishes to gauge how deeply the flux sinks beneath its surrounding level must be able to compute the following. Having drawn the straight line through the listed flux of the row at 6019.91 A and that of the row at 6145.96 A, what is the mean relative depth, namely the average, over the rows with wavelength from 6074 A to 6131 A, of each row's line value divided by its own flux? 0.976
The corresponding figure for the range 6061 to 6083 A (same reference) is 0.962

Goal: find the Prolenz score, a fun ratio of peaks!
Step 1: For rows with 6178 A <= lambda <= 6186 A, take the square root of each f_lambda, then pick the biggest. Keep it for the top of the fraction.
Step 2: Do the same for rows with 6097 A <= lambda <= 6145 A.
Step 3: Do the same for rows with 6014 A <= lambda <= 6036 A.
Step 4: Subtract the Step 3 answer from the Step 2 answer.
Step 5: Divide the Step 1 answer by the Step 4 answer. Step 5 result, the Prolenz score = -79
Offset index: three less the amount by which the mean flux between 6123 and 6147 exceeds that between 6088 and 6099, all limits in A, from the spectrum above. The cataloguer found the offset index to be 3.9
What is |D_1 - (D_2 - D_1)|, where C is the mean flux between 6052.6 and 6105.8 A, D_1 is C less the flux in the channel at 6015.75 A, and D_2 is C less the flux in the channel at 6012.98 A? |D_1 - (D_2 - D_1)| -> 12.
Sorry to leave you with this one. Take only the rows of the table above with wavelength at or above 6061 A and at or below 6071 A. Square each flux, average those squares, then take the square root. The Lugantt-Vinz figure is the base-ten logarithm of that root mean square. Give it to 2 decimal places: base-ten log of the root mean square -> 2.16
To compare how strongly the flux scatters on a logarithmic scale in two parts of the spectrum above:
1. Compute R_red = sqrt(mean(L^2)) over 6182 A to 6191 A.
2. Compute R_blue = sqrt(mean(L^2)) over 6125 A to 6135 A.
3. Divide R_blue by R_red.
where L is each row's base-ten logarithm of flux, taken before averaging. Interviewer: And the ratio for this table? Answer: 1.01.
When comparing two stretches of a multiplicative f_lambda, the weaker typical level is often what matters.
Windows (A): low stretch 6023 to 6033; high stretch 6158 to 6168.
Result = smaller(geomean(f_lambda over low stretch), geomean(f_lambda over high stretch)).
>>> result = 135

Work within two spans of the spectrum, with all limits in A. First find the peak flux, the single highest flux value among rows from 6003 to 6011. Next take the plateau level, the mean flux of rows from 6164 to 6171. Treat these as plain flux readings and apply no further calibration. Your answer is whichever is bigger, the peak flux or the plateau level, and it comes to 146.5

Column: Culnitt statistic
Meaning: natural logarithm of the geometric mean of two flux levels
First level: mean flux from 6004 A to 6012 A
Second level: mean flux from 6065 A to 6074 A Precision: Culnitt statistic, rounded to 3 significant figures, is 4.96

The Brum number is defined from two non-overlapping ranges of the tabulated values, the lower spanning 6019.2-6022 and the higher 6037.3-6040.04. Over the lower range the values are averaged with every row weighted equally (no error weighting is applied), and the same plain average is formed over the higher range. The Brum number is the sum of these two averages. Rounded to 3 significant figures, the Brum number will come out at 282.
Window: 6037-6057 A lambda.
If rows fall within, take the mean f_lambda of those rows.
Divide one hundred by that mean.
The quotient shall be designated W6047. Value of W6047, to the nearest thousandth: 0.689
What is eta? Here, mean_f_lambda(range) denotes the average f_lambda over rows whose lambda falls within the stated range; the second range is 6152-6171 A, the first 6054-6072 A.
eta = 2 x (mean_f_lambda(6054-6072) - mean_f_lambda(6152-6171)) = 17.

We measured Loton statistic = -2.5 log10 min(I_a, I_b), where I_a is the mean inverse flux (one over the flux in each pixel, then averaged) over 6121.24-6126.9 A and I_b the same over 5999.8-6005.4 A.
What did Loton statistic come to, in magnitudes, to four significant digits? 5.408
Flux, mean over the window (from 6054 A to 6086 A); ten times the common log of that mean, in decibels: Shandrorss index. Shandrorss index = 21.6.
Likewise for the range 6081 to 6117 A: 21.5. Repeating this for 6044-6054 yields 21.7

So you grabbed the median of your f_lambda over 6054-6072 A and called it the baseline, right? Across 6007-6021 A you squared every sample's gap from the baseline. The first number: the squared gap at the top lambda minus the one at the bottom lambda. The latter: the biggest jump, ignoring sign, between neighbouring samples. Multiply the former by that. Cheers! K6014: 770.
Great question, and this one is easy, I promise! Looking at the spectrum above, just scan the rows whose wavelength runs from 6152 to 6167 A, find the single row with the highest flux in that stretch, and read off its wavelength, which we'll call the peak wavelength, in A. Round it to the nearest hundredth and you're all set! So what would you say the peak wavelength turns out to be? 6153.04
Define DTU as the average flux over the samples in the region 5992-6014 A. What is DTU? 143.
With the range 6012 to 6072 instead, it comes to 145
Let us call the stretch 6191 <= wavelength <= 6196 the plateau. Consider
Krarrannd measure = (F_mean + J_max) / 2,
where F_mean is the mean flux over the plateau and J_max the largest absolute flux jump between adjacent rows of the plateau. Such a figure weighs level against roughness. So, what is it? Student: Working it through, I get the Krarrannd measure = 68.3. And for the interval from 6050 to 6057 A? 73.2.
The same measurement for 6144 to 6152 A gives 70.7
